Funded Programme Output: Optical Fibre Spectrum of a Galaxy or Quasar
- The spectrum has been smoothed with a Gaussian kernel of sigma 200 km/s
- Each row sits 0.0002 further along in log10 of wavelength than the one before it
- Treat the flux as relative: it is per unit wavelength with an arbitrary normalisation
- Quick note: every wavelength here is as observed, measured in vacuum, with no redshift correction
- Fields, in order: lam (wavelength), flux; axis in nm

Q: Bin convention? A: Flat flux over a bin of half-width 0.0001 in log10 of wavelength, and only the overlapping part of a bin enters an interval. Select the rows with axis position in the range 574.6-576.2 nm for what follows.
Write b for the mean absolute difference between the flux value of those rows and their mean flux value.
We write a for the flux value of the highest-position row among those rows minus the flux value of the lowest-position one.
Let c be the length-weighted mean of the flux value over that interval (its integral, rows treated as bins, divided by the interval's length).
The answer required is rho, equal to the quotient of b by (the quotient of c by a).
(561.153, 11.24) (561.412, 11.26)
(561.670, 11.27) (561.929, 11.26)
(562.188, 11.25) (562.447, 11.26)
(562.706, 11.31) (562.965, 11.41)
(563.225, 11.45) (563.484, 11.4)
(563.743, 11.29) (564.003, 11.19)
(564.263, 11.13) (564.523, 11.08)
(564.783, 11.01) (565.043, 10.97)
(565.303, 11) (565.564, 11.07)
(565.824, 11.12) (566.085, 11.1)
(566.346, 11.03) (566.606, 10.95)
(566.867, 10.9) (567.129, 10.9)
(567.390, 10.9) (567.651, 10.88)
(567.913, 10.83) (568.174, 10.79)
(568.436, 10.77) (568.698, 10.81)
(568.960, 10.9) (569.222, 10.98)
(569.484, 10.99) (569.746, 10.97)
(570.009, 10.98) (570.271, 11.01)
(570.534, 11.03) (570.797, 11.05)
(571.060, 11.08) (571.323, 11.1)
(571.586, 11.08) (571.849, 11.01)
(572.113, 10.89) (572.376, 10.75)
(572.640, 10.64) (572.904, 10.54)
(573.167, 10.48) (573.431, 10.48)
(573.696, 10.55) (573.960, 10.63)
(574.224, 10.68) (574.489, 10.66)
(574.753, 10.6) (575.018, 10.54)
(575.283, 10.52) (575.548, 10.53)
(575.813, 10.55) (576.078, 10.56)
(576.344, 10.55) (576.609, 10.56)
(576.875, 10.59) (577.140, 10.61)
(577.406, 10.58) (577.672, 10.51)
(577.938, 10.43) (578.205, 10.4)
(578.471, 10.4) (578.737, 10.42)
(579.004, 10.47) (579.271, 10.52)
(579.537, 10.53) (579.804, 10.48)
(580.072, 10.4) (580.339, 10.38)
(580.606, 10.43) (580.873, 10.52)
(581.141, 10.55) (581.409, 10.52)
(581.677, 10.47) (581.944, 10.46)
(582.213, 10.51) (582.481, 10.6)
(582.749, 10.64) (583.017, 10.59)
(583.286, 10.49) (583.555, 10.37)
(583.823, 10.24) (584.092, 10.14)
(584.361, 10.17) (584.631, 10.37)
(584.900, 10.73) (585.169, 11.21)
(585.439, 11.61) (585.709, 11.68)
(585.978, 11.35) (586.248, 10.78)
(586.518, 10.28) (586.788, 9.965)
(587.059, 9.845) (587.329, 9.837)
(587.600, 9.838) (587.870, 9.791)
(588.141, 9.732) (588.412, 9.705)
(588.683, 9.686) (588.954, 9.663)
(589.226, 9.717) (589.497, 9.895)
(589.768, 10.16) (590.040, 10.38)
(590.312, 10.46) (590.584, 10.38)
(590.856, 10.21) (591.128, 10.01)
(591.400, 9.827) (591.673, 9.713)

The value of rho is 0.000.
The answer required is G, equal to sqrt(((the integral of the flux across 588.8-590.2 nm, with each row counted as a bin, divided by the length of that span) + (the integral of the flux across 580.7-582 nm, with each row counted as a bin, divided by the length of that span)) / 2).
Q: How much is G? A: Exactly 3.20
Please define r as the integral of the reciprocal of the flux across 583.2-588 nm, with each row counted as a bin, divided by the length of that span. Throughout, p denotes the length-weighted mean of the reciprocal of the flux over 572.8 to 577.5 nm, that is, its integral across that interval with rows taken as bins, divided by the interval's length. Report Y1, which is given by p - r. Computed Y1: -0.001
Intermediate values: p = 0.095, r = 0.0957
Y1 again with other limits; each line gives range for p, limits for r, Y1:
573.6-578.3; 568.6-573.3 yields 0.003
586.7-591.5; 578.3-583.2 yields 0.005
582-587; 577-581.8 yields -0.001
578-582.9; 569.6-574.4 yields 0.003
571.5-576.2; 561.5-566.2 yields 0.005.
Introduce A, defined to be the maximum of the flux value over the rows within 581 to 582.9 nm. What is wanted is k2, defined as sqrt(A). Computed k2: 3.26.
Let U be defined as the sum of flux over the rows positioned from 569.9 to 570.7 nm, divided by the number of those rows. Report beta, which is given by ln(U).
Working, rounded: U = 11.0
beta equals 2.40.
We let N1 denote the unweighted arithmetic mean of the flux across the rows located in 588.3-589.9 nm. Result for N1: 9.8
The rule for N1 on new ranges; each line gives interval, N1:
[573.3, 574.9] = 10.6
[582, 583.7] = 10.5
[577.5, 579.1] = 10.4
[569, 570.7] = 11.0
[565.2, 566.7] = 11.0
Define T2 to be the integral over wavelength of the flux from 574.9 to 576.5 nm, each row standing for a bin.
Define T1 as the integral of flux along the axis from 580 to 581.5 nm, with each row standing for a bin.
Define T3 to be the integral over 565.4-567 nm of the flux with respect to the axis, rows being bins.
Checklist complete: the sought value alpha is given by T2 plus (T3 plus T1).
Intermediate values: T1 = 15.7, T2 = 16.9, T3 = 17.6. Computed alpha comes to 50.2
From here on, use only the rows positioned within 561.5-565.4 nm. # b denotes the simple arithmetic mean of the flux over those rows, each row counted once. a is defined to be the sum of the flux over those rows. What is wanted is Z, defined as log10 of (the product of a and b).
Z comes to 3.276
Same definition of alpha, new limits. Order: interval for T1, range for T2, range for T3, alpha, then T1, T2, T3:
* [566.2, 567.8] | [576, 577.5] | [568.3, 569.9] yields 50.8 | 17.5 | 15.9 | 17.4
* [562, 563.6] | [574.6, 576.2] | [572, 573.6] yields 52.0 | 18.1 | 16.9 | 17.0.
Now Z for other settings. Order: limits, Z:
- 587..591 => 3.172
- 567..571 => 3.252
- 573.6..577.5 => 3.225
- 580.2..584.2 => 3.215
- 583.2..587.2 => 3.228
